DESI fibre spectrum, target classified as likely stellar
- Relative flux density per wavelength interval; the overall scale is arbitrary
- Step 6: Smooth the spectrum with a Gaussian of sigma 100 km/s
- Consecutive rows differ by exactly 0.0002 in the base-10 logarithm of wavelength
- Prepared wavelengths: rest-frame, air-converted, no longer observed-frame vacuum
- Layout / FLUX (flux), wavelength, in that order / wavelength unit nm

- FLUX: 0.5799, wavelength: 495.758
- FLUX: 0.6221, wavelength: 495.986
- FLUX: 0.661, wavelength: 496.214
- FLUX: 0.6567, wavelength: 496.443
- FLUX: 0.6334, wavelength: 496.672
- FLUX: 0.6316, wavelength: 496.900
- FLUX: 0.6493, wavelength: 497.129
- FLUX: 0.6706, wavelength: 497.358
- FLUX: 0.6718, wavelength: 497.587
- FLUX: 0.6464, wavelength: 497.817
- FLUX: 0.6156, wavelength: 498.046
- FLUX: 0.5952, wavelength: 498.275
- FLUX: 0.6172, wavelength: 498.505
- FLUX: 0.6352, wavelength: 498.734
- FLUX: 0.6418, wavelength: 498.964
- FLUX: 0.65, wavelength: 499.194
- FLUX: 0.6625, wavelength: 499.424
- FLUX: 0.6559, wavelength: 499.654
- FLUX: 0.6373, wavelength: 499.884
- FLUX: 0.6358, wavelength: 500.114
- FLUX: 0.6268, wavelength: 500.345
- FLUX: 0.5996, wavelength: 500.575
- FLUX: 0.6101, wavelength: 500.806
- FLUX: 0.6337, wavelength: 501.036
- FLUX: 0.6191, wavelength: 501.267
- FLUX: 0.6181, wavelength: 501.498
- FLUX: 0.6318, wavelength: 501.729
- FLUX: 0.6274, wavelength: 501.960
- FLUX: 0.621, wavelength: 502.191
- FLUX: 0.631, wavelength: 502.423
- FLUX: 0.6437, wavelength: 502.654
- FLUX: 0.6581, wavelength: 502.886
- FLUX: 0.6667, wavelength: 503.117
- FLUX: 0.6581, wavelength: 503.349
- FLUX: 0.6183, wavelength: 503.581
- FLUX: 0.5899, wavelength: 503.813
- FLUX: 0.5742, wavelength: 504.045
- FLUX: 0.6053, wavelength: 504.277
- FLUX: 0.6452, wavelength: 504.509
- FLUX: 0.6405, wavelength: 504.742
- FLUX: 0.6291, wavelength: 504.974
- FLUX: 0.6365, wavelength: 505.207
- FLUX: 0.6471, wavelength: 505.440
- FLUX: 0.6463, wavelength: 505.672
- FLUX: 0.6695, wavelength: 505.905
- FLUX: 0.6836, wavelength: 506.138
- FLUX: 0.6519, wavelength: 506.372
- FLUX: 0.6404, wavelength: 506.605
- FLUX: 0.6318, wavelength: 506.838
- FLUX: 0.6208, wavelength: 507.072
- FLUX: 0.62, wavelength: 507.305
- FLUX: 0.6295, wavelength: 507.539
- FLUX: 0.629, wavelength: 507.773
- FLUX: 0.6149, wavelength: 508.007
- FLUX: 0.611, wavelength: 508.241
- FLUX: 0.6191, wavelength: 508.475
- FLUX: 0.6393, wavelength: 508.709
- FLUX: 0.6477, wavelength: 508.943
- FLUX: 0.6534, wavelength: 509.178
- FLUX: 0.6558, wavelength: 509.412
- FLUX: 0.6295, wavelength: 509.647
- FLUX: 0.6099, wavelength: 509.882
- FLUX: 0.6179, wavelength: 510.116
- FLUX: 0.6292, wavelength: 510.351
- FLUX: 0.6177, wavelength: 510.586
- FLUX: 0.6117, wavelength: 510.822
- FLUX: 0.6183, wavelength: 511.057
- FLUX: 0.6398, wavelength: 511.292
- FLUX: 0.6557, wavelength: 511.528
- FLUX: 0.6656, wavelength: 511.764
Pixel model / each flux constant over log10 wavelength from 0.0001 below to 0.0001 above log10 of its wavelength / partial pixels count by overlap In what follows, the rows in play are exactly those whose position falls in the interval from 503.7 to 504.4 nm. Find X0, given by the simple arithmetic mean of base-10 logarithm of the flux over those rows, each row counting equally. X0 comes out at -0.229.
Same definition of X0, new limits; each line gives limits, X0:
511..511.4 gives -0.201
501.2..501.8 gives -0.206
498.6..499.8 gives -0.188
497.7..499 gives -0.204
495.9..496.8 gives -0.192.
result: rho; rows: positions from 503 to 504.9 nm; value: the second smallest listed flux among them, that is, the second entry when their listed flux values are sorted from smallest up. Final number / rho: 0.5899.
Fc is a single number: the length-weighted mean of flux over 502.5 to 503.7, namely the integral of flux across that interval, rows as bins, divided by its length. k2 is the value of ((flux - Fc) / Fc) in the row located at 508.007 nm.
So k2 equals -0.05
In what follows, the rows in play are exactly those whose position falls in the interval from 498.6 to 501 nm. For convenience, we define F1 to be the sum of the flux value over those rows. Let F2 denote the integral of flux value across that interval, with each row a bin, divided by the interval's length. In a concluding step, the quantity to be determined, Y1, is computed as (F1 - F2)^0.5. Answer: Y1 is 2.39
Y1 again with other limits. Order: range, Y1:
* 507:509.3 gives 2.38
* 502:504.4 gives 2.37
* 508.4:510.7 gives 2.38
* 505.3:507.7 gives 2.41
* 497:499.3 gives 2.40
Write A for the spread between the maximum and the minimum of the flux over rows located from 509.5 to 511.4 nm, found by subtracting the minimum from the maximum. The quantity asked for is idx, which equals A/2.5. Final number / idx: 0.012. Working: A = 0.030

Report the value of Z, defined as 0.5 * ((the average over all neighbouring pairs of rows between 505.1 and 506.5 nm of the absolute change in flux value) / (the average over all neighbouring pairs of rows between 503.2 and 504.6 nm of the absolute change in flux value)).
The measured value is 0.26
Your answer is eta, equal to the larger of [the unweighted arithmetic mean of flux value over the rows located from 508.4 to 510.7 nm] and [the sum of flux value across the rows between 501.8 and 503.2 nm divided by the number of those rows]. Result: 0.641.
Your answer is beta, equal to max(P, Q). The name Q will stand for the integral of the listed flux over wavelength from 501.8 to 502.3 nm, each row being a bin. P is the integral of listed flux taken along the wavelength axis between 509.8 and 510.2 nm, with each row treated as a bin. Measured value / 0.313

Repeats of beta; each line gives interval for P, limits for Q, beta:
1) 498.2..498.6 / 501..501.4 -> 0.250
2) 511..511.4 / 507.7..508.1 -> 0.252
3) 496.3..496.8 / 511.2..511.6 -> 0.323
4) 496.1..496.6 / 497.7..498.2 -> 0.328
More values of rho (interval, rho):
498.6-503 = 0.6101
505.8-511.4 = 0.611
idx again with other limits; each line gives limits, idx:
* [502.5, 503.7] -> 0.019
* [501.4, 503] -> 0.016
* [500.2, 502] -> 0.014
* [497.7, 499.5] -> 0.027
